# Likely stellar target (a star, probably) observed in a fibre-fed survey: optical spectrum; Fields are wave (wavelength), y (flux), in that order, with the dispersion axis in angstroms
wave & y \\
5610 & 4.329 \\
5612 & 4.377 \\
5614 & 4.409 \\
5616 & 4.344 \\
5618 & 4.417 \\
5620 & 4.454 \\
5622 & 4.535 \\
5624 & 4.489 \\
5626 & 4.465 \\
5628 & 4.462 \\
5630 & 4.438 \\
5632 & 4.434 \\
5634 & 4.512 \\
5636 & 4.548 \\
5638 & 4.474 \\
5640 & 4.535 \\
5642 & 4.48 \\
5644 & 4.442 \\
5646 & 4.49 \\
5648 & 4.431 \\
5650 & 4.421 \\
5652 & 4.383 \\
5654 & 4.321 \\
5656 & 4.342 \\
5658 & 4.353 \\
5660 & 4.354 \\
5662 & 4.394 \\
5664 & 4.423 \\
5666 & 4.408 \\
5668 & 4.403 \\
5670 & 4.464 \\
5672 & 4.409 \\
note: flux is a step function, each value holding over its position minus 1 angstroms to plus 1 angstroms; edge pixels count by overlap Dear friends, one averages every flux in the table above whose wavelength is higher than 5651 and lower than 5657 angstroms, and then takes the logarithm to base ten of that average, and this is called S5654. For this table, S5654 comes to 0.6384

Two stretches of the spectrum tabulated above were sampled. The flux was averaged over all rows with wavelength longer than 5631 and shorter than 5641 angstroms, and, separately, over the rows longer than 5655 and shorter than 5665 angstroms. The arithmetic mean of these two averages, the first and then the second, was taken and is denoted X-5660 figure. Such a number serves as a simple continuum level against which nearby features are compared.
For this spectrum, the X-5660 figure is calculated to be 4.44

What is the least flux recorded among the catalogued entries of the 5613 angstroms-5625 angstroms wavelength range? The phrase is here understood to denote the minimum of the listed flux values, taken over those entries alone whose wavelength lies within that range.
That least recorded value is 4.344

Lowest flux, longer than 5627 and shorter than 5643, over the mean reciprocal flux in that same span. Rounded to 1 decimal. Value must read 19.9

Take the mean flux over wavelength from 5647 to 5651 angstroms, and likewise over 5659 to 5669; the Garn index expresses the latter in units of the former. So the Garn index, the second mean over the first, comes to 0.993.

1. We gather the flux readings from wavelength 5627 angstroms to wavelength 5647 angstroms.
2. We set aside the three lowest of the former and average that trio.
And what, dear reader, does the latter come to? 4.44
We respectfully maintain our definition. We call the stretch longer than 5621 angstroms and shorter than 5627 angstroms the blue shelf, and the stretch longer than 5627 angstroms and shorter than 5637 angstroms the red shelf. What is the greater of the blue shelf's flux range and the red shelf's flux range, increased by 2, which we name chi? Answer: 2.11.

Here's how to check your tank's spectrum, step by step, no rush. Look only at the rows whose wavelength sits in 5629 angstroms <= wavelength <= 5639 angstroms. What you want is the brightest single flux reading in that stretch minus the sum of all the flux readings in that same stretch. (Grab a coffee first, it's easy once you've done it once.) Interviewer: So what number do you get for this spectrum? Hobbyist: -18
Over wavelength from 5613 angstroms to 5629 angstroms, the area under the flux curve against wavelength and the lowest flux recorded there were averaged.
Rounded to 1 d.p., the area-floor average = 37.7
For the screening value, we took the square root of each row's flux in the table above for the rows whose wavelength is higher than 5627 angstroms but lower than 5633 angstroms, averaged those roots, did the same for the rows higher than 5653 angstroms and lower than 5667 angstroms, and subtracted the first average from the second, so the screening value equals -0.0176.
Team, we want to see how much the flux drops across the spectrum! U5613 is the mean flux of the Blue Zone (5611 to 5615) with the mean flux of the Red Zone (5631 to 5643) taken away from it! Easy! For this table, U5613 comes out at -0.10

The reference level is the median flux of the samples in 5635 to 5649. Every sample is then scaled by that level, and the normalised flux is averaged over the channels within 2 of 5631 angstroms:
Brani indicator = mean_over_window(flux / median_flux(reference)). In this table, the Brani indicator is 0.990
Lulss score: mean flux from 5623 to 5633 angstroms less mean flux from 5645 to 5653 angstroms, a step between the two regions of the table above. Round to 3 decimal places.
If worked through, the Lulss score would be 0.026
